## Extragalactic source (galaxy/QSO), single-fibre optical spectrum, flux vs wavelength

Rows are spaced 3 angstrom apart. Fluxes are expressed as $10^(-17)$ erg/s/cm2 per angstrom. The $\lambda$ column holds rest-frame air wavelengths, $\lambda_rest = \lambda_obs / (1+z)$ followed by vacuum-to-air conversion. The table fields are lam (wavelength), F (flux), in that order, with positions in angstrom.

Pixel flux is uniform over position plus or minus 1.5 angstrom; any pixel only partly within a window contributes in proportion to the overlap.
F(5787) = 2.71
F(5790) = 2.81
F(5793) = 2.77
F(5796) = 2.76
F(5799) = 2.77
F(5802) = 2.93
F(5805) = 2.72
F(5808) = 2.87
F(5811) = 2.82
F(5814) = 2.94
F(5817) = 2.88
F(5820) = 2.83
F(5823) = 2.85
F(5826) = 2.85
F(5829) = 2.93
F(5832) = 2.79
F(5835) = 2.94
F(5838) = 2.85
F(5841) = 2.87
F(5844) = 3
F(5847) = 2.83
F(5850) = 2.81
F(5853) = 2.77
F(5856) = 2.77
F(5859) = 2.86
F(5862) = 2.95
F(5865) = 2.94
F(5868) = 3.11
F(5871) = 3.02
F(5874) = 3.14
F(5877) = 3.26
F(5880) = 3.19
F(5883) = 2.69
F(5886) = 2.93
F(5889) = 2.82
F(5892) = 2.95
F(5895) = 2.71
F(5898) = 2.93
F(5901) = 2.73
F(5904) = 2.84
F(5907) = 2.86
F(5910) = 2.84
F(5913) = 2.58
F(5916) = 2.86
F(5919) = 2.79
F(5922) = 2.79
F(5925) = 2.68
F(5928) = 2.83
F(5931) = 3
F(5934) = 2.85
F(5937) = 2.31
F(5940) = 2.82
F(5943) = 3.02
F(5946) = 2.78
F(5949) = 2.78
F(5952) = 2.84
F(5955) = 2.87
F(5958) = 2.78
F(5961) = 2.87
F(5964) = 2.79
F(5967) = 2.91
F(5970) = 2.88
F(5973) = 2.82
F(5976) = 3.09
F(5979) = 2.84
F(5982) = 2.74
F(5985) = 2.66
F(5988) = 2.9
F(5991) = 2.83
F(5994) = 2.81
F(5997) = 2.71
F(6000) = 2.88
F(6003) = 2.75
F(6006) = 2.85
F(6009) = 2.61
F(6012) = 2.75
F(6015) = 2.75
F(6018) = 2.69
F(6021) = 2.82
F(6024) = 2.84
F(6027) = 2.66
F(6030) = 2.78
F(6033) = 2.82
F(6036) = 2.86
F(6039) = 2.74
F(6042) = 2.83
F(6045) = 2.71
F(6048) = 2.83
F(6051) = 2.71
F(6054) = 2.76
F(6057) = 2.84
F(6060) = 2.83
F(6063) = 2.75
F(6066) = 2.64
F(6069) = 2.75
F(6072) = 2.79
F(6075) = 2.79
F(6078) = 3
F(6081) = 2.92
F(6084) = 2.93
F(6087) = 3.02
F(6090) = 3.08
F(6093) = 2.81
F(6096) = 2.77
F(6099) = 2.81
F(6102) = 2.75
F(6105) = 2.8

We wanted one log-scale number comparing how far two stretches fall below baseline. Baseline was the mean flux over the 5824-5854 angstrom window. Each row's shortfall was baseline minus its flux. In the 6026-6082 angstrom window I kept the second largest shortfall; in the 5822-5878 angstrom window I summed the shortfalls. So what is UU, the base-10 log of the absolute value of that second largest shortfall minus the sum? 0.12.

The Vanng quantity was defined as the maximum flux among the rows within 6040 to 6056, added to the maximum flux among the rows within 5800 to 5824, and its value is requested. 5.77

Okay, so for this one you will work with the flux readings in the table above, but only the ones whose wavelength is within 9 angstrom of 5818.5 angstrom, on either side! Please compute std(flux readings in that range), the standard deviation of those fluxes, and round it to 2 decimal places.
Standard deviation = 0.04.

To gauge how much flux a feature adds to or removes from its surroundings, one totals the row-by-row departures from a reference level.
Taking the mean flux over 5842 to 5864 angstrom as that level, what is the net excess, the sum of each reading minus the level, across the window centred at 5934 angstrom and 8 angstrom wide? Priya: -0.41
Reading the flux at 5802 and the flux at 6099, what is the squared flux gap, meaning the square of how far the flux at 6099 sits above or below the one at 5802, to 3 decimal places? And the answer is 0.014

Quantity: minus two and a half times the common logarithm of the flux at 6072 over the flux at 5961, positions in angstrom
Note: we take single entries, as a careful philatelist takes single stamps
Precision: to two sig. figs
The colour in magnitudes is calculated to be 0.031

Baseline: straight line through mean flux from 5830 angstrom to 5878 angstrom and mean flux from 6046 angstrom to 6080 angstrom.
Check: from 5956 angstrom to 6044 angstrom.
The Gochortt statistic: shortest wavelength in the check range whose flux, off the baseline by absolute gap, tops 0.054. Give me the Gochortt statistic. 5958 angstrom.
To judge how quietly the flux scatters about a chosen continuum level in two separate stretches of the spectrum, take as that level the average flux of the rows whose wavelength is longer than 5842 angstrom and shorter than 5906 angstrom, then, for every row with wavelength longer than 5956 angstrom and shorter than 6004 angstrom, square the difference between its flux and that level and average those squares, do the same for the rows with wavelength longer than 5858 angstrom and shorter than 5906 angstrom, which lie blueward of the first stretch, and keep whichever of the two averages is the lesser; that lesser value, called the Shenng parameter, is 0.017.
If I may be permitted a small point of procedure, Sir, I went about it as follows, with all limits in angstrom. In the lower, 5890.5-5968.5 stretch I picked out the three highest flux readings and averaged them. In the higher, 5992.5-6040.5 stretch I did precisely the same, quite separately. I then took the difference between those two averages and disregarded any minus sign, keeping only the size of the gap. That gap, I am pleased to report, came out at 0.13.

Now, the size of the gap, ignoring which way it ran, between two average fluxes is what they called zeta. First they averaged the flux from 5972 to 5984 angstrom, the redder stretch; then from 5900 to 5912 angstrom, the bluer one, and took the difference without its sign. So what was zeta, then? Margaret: 0.055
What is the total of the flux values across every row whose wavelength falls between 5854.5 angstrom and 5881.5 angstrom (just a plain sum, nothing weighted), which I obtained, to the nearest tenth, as 27.2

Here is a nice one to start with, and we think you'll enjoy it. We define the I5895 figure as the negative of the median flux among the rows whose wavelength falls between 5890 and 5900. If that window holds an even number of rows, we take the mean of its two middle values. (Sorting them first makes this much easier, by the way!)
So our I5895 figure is -2.93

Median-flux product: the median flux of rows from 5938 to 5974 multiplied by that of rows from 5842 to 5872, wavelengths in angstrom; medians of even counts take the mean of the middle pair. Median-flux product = 8.21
